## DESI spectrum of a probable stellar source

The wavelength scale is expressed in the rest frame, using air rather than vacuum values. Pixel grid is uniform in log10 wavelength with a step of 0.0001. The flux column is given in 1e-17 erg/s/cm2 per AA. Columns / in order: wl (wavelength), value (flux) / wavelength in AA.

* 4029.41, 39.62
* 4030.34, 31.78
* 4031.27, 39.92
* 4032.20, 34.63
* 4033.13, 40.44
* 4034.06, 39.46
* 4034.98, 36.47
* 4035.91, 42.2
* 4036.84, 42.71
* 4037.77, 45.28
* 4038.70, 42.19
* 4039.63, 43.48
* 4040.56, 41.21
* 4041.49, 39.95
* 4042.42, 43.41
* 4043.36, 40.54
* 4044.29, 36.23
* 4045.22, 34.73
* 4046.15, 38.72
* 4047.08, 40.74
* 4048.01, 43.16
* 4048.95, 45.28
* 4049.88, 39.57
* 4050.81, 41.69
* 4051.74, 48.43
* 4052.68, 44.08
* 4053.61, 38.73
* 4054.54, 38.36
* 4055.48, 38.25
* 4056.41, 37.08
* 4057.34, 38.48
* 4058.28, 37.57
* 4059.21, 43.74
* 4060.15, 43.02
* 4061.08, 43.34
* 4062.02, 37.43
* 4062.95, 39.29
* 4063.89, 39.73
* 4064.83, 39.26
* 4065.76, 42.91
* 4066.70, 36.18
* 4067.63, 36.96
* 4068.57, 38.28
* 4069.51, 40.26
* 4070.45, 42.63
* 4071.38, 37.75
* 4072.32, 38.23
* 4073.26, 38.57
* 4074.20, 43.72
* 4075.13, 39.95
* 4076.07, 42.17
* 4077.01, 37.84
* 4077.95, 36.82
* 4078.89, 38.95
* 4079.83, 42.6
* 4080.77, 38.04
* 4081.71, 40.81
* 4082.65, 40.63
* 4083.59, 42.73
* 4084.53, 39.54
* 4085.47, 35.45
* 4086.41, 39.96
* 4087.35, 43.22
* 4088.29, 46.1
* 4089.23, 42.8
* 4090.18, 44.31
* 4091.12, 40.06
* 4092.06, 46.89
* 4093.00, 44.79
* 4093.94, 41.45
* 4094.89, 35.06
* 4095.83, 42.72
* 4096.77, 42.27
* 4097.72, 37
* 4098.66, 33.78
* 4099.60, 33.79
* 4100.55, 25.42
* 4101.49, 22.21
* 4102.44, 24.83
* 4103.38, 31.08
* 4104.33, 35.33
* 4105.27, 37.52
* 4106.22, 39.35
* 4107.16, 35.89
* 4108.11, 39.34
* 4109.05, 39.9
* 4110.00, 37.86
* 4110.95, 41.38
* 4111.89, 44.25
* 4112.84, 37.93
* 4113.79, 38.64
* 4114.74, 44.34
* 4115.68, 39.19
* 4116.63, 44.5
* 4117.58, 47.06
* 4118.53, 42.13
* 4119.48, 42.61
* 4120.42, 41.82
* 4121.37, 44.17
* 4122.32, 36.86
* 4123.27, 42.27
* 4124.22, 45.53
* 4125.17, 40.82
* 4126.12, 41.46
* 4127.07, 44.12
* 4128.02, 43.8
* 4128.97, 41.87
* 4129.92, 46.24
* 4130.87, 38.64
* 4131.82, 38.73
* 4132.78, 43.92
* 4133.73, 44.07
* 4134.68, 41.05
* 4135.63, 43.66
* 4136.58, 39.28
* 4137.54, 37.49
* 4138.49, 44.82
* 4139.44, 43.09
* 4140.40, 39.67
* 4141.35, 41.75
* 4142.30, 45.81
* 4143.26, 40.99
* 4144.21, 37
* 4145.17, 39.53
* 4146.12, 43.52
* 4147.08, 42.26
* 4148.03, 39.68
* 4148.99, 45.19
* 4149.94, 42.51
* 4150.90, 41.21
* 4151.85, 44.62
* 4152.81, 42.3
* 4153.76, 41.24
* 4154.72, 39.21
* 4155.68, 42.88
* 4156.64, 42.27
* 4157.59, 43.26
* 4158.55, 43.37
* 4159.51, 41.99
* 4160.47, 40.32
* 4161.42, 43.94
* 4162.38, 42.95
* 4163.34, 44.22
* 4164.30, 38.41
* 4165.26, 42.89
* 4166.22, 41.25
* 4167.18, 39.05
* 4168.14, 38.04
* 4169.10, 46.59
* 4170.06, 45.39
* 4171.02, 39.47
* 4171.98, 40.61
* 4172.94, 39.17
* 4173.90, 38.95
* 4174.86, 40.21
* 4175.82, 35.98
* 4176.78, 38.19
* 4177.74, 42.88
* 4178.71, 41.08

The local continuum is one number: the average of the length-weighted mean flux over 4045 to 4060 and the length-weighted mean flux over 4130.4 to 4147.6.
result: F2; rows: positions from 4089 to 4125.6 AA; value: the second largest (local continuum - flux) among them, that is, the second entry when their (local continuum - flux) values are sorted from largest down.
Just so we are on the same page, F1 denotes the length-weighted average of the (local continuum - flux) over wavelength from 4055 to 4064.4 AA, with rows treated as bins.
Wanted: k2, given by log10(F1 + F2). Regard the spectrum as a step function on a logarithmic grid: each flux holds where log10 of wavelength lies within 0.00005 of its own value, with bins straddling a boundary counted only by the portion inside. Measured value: 1.24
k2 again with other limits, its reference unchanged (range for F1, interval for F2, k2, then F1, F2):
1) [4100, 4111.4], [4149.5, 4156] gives 0.83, 6.9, 0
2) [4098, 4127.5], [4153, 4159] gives 0.36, 2.5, 0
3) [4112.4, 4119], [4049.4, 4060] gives 0.40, -1.0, 3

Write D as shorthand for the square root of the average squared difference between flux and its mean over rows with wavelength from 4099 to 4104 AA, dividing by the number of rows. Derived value 4.3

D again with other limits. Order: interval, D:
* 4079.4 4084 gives 1.7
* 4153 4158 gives 1.5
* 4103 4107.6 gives 2.8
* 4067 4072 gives 2.0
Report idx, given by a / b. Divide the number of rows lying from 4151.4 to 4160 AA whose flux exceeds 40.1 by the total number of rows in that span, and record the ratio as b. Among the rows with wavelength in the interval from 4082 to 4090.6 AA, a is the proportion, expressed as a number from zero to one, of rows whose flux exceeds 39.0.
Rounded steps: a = 0.89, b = 0.9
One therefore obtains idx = 1.0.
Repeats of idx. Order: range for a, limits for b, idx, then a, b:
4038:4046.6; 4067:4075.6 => 2.0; 0.67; 0.3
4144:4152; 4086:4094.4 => 1.1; 0.89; 0.8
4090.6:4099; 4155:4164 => 0.7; 0.67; 1.0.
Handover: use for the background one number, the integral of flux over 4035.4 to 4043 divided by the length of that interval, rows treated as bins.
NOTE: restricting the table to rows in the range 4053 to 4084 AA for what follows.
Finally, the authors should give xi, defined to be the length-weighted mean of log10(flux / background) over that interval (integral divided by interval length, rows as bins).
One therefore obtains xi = -0.029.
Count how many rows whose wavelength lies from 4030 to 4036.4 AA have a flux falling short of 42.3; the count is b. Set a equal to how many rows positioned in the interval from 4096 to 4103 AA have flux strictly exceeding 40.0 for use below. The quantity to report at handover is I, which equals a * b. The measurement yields 7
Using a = 1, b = 7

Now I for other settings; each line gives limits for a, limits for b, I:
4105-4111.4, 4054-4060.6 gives 5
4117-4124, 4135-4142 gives 24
